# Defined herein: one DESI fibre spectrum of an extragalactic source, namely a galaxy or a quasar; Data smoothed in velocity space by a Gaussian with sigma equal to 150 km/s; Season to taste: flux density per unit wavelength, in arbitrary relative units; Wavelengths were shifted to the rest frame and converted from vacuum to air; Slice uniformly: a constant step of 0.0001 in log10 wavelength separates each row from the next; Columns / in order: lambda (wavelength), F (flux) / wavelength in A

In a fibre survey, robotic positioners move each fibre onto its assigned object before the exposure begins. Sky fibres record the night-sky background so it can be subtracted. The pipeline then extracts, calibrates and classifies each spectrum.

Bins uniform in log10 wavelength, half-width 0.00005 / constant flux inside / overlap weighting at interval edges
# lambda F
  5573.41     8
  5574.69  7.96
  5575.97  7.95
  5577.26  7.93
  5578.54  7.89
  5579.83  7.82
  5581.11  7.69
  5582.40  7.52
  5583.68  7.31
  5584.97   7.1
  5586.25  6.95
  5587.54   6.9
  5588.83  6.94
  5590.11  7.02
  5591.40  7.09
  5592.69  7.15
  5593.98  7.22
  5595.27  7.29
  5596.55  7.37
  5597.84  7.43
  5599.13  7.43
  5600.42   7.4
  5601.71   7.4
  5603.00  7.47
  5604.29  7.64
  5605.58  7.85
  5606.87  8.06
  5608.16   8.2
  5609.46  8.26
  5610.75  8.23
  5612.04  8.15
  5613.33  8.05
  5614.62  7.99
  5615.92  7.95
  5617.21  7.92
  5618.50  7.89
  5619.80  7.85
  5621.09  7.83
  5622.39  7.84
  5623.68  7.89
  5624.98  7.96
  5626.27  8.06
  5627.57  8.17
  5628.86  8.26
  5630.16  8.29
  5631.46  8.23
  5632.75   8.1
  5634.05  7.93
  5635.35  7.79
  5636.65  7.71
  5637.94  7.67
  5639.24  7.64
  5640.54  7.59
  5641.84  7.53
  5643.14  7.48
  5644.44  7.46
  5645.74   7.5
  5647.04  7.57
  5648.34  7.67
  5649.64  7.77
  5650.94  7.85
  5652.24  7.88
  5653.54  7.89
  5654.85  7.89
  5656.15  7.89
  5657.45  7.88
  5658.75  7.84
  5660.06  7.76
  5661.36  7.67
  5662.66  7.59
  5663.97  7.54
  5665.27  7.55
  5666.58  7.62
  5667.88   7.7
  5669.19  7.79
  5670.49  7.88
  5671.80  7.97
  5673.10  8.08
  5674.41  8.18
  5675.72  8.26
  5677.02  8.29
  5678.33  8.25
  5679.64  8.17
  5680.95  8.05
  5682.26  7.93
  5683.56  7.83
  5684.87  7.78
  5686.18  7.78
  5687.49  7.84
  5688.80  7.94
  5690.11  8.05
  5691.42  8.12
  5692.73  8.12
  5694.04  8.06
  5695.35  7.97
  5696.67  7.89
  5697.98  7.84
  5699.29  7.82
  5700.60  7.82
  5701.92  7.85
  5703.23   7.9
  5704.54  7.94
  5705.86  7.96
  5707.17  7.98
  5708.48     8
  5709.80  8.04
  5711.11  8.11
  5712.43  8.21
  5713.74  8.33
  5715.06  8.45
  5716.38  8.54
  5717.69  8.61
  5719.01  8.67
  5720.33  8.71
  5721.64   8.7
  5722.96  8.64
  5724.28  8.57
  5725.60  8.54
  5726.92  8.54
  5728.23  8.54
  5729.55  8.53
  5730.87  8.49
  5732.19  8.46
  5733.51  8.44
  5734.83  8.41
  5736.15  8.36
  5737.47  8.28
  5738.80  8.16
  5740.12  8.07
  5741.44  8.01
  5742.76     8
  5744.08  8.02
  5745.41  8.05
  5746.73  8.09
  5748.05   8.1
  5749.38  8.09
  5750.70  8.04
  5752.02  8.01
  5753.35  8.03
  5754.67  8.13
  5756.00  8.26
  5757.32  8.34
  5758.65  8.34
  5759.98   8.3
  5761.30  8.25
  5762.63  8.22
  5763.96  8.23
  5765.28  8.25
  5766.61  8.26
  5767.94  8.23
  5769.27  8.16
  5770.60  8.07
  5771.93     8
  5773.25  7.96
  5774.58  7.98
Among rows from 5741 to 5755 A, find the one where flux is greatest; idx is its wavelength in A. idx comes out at 5754.67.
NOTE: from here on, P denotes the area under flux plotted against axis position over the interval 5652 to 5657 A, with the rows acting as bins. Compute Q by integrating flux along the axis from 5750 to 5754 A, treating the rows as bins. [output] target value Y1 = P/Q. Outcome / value 1.2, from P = 39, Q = 32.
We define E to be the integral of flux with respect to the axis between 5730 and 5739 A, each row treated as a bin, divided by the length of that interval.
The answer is 8.38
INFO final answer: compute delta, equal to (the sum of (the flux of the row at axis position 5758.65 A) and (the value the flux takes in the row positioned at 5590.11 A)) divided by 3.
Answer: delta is 5.12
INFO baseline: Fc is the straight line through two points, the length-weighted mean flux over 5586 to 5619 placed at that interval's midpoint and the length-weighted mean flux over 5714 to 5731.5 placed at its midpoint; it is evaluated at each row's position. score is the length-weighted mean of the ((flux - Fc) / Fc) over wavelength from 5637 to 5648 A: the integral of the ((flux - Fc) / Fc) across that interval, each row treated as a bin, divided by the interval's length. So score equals -0.05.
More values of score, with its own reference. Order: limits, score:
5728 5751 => -0.06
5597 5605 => -0.02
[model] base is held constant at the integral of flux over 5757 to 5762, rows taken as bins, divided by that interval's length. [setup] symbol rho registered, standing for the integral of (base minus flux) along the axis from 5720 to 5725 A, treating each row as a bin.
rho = -1.8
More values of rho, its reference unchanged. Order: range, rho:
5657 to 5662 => 2.6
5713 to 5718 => -0.9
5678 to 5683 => 1.1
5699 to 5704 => 2.2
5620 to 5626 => 2.4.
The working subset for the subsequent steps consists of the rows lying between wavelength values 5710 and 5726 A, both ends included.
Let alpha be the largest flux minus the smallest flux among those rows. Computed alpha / 0.6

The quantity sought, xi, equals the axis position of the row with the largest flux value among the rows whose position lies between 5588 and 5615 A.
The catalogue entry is 5609.46 A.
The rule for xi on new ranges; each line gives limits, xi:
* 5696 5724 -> 5720.33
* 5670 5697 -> 5677.02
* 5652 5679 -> 5677.02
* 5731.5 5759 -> 5732.19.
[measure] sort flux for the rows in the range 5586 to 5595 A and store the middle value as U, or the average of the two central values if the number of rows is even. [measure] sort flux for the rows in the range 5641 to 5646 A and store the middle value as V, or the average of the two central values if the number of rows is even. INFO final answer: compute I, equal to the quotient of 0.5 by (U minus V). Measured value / -1.1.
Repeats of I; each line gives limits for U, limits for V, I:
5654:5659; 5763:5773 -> -1.4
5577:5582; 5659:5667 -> 2.0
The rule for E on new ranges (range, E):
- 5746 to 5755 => 8.07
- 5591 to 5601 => 7.30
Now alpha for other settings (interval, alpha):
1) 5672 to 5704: 0.5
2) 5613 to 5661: 0.8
